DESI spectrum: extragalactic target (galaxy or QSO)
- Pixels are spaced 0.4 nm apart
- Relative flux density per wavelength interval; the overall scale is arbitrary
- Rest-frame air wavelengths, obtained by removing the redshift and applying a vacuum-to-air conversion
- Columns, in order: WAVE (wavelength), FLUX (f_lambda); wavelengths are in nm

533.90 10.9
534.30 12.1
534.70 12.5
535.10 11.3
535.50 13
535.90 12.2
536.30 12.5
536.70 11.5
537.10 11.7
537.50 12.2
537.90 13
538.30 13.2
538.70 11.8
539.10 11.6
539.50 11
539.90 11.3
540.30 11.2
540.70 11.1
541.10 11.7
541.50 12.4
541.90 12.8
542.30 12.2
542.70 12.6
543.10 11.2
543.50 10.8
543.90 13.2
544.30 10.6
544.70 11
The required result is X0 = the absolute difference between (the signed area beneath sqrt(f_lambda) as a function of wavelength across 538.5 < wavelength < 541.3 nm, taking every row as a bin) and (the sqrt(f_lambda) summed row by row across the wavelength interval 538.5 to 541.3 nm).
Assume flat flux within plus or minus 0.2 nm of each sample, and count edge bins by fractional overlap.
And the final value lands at 14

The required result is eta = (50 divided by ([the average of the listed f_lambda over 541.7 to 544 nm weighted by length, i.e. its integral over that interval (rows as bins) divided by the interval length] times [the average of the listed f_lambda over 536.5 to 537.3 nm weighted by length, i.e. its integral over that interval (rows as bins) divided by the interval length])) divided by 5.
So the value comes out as 0.0713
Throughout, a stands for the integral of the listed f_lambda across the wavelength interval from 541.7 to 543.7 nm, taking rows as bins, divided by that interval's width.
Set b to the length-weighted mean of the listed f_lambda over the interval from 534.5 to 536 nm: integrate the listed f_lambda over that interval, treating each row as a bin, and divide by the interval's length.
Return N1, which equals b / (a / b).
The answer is 12.6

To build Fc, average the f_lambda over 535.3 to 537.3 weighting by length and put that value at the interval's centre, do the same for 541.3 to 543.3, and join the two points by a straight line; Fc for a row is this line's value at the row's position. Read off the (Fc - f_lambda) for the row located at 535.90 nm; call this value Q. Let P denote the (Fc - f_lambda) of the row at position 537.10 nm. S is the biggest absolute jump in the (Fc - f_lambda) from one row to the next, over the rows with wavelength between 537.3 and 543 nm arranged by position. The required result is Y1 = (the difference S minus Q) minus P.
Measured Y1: 0.9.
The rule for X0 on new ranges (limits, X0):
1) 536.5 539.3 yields 15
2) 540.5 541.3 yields 4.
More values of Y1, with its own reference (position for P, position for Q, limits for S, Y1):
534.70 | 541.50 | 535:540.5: 2.2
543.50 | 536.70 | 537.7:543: -0.7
